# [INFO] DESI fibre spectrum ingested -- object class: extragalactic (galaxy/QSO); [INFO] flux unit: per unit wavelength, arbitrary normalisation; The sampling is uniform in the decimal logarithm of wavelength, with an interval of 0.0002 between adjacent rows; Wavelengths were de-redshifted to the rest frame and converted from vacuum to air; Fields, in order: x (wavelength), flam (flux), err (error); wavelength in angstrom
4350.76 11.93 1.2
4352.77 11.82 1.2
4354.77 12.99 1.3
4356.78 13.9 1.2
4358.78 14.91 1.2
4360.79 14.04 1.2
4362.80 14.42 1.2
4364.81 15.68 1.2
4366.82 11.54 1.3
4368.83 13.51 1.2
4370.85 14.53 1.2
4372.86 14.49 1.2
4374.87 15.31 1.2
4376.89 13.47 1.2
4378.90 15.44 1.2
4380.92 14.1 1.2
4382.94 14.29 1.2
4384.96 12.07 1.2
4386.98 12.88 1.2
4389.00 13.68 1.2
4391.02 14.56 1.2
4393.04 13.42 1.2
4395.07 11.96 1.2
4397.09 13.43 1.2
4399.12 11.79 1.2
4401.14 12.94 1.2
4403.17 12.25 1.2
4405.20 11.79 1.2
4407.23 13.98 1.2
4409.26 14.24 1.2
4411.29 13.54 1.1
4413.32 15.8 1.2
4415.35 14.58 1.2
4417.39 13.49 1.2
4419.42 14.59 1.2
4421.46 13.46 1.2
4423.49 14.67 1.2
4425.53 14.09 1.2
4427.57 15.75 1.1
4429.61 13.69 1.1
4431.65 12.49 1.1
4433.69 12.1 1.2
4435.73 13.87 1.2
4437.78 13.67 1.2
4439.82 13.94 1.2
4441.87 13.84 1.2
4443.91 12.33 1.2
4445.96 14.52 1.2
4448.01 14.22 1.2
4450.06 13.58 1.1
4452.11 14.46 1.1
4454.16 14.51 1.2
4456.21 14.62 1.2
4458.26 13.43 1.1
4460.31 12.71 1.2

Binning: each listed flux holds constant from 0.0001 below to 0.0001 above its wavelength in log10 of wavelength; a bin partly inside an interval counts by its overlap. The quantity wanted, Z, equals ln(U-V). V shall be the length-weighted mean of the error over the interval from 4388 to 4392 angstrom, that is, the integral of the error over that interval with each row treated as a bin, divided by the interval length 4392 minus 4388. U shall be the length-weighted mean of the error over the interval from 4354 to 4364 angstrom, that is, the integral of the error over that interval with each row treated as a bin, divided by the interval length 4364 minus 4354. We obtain -4.1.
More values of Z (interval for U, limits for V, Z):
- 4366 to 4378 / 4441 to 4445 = -4.2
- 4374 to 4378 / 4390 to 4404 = -8.2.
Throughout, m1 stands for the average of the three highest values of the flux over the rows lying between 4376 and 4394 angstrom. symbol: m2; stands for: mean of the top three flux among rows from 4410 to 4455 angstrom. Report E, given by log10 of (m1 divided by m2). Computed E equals -0.019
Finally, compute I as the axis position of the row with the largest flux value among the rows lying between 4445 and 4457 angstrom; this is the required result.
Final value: 4456.21 angstrom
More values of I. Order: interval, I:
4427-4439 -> 4427.57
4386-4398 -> 4391.02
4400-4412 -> 4409.26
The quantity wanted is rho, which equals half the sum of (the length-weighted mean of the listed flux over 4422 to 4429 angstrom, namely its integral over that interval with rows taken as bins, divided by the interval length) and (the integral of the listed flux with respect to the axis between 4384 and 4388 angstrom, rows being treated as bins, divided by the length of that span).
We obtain 13.6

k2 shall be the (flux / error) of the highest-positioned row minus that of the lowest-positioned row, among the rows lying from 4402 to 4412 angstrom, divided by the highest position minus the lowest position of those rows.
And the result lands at 0.3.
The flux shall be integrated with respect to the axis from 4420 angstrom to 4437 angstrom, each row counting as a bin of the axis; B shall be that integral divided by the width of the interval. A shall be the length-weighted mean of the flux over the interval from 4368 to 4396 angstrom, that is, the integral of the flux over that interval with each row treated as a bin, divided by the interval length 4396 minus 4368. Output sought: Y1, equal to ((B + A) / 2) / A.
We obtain 1.00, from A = 13.8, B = 13.8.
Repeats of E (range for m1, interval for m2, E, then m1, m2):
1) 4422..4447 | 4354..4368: -0.001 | 15.0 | 15.0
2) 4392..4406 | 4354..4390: -0.067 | 13.3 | 15.5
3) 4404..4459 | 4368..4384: 0.009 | 15.4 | 15.1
